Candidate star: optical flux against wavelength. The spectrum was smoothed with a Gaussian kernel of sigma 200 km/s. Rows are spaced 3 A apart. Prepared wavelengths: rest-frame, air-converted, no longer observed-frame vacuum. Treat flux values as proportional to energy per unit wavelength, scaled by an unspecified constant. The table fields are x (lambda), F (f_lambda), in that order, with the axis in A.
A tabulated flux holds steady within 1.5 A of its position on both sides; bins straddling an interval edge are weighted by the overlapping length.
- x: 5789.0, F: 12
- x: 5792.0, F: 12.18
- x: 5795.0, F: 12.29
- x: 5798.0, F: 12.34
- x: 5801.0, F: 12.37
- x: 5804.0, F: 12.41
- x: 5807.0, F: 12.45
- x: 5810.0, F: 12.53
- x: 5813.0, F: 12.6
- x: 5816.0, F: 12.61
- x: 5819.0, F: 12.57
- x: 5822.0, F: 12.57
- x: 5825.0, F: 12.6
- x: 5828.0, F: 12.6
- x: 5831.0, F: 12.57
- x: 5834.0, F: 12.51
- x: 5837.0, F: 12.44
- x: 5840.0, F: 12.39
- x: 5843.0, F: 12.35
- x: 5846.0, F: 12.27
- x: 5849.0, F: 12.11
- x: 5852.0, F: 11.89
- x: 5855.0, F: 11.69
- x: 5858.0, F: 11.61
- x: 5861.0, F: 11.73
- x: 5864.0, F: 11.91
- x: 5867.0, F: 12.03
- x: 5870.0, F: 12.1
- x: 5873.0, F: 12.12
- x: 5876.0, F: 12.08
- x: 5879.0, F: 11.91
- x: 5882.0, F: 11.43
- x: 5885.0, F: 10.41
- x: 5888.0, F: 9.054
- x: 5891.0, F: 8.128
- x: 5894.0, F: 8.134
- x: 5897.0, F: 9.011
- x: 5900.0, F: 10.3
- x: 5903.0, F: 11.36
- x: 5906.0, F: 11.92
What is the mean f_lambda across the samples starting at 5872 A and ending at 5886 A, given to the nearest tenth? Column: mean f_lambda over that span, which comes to 11.6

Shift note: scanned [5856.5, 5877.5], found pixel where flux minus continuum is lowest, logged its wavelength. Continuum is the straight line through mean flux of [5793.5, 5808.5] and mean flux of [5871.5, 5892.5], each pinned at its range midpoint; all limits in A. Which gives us 5858.0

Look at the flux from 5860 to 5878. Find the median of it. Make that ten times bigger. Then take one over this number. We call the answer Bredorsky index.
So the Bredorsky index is 0.0083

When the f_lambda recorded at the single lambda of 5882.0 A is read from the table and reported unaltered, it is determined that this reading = 11.43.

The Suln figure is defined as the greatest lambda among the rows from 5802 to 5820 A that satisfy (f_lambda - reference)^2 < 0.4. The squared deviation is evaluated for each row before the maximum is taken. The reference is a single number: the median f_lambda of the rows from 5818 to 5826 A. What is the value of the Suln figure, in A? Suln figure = 5819.0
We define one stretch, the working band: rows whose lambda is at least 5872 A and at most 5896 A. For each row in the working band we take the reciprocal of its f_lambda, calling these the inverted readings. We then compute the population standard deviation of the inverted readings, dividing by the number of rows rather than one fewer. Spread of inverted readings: 0.0165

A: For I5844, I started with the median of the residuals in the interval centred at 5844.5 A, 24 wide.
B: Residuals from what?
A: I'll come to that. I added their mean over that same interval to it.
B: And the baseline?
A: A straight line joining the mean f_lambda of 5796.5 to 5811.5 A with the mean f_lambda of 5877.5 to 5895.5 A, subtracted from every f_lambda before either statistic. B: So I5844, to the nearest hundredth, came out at 2.12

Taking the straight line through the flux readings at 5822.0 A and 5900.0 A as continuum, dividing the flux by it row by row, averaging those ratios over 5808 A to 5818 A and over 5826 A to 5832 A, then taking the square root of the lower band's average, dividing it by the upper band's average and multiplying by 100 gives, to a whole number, 97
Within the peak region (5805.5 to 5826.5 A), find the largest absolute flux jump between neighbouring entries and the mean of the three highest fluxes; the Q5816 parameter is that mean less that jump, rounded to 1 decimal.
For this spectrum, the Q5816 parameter 12.5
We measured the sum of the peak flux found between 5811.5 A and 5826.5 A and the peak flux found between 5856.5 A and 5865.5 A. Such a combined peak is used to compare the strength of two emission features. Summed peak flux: 24.5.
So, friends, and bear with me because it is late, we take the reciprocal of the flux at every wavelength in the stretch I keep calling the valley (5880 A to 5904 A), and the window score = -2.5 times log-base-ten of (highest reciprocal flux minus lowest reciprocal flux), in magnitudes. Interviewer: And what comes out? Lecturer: 3.6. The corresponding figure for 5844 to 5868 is 5.8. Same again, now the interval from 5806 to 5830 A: 7.5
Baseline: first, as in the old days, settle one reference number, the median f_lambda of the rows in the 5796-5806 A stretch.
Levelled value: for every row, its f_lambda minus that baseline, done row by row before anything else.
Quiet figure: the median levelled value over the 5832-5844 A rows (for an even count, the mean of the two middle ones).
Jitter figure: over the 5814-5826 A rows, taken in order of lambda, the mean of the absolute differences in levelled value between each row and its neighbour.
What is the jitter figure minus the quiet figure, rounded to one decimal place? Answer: 0.0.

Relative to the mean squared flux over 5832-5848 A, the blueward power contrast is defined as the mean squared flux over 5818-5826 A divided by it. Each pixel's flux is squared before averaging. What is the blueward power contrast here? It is 1.03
